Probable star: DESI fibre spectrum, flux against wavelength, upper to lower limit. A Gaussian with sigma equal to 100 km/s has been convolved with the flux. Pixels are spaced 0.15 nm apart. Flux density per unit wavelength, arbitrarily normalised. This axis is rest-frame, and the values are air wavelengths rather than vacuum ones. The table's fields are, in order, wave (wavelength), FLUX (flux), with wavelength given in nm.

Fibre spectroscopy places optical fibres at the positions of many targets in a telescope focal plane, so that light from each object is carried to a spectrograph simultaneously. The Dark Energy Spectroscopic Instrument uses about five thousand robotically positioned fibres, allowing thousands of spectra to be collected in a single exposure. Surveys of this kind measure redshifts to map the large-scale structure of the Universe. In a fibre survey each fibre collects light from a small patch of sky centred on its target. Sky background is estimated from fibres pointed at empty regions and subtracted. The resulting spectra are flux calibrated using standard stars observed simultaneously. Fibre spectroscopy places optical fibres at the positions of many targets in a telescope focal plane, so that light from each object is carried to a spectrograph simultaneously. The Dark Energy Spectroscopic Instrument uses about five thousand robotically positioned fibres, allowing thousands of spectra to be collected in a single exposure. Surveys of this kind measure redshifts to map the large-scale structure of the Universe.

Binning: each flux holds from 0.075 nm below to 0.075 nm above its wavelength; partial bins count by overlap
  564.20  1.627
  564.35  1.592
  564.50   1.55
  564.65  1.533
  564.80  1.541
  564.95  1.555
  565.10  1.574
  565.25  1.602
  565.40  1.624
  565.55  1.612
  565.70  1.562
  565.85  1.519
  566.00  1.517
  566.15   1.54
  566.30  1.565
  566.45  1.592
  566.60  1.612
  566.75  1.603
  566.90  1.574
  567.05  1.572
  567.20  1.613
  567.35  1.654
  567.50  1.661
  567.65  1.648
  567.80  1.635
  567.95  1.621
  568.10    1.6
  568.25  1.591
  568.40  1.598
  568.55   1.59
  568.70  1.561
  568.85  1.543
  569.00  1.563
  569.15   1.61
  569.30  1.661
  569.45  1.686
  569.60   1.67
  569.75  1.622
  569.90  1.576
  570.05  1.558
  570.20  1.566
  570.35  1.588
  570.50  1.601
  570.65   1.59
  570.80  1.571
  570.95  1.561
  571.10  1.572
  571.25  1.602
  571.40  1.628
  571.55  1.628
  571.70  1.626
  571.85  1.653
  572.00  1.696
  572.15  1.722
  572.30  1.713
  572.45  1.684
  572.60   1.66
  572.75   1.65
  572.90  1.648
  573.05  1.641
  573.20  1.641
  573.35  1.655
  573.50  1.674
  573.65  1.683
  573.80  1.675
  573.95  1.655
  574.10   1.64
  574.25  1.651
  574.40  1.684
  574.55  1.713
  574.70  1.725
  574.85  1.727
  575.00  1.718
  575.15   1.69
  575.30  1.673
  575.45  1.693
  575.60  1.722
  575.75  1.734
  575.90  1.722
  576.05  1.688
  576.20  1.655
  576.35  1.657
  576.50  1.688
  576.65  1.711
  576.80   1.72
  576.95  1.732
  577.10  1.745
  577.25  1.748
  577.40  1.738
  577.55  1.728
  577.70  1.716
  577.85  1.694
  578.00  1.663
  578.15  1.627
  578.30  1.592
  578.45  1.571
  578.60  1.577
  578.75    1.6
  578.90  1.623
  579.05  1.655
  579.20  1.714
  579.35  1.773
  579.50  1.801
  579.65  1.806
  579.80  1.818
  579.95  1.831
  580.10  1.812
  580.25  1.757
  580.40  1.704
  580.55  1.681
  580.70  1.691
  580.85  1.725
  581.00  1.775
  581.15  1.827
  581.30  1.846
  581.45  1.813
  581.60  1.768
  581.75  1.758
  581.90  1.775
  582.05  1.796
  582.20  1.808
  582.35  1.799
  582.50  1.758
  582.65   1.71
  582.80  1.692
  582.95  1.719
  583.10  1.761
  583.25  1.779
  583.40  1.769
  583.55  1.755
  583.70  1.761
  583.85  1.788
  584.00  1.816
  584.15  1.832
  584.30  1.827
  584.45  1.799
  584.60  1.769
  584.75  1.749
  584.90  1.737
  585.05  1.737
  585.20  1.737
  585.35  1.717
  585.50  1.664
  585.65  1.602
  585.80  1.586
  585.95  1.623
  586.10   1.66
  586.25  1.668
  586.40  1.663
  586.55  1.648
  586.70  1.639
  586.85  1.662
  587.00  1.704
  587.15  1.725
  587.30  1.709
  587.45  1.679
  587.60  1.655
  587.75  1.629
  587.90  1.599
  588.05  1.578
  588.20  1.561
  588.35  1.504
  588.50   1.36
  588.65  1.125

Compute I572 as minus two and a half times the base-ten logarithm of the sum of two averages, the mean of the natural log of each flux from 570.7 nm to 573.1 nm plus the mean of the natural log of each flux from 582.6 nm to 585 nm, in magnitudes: -0.067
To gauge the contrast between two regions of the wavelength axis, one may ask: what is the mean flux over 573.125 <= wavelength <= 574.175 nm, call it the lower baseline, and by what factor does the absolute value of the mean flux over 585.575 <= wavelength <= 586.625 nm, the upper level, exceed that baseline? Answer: 0.99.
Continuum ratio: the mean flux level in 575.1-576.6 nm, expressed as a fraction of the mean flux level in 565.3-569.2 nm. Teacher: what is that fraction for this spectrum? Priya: 1.06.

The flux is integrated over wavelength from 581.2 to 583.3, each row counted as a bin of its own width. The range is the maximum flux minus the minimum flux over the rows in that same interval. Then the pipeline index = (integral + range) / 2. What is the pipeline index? 1.94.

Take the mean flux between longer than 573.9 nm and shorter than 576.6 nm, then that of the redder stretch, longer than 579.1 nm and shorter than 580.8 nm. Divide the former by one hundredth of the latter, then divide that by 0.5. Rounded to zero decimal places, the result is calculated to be 192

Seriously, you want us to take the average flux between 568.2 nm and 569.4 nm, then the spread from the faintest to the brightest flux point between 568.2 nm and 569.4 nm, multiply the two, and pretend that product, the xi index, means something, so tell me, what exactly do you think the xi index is 0.19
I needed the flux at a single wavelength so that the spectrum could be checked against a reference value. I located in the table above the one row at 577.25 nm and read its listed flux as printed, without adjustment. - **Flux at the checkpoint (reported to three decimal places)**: 1.748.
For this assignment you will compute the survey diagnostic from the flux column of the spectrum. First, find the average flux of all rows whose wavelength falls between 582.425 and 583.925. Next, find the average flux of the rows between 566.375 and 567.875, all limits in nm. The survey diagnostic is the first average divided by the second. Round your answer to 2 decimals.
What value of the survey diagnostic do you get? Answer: 1.08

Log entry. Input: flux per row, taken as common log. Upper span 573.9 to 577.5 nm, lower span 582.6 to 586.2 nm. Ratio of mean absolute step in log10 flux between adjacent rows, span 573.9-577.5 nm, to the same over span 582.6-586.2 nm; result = 0.77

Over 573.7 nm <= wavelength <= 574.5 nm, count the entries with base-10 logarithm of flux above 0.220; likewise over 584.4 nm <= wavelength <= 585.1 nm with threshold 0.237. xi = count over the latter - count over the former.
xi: 3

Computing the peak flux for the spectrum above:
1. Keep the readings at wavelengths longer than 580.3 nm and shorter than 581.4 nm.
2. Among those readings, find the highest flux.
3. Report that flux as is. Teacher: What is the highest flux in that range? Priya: 1.846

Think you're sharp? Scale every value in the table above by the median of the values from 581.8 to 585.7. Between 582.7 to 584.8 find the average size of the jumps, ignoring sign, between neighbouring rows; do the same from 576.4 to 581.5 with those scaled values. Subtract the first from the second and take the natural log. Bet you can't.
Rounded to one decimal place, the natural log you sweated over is -5.9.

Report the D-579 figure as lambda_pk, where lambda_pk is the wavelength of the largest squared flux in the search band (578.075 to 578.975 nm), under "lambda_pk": 578.15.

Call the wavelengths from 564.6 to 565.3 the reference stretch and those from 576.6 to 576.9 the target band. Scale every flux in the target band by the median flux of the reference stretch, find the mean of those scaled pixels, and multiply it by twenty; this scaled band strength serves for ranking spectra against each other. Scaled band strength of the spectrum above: 22.1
